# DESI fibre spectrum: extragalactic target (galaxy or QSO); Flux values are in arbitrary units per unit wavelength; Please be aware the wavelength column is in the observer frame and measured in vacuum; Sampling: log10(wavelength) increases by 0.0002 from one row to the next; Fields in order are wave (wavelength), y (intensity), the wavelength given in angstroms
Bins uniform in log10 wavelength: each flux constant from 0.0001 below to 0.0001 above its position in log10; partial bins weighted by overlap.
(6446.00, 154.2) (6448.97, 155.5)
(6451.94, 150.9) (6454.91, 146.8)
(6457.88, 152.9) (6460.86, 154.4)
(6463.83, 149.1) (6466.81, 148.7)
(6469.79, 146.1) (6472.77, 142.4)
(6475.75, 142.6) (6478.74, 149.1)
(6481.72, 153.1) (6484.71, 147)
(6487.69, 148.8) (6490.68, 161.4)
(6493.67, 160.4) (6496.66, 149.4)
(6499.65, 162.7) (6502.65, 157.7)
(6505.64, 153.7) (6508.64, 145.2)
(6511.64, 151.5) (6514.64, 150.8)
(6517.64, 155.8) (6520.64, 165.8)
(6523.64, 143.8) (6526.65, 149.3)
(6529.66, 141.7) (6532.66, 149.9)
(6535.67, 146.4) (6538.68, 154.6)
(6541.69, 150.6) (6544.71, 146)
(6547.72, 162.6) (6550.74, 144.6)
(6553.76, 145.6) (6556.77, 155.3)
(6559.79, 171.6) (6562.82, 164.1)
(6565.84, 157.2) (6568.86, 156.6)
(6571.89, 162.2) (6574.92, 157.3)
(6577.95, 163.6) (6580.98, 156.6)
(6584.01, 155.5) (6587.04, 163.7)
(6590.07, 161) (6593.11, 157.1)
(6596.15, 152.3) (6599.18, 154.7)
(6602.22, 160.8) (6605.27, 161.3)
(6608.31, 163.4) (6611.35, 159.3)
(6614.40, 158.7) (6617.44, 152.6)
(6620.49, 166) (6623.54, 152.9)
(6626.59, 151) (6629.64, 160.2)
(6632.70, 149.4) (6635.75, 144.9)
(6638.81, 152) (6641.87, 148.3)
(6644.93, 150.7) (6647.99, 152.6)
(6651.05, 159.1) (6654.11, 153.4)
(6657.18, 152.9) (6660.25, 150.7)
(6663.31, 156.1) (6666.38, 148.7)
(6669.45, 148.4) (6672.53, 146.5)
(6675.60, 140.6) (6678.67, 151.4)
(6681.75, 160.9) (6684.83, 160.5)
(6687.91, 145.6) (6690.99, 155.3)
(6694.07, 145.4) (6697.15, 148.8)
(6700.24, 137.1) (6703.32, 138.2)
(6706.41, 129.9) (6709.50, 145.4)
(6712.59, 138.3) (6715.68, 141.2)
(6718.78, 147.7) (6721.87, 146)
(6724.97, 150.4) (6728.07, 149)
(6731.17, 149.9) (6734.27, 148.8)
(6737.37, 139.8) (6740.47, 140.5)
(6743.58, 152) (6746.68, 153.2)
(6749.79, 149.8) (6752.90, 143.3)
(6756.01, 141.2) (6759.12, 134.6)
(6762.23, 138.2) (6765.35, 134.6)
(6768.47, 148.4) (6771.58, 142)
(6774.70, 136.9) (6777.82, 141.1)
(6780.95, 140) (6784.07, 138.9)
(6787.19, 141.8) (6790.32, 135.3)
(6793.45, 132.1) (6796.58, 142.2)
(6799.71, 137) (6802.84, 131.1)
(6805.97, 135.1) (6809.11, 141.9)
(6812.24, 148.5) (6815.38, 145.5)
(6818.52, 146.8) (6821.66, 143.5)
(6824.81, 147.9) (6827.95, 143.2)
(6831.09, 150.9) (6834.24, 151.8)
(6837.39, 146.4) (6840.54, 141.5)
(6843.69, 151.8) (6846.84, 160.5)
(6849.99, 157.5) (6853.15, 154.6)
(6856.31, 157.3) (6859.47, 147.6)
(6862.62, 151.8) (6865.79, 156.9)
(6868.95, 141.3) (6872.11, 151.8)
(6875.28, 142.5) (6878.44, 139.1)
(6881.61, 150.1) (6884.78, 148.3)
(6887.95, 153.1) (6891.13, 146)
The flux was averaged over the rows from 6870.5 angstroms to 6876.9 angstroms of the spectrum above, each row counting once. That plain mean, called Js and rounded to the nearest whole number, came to 147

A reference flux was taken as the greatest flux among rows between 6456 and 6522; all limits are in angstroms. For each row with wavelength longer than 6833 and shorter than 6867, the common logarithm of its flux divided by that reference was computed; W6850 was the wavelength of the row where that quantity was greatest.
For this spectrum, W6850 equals 6846.84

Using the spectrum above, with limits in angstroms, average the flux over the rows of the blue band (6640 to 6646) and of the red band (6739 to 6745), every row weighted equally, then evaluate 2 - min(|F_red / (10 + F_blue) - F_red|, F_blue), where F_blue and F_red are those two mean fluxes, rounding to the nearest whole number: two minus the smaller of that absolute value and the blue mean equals -143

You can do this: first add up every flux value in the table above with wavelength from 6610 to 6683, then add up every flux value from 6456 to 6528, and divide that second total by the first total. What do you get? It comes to 0.99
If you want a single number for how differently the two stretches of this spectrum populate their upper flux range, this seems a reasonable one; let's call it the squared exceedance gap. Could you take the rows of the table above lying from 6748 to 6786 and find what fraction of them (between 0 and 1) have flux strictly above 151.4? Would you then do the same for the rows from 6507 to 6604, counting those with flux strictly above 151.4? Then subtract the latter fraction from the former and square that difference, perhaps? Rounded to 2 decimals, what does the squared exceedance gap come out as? 0.43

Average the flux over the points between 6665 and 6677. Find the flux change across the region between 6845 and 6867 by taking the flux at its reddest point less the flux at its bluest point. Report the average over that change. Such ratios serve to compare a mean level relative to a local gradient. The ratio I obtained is -41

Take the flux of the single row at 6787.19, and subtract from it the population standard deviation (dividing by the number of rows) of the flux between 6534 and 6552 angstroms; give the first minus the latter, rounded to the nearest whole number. 136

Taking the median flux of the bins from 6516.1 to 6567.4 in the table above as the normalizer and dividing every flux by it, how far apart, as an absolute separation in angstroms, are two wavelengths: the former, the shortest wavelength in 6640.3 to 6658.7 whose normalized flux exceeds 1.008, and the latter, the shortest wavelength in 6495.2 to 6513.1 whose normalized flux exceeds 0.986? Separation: 151.3 angstroms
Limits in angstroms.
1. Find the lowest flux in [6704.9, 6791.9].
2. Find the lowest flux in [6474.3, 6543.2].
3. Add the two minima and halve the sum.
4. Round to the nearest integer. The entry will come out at 136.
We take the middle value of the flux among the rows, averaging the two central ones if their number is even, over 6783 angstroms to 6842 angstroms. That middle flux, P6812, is 142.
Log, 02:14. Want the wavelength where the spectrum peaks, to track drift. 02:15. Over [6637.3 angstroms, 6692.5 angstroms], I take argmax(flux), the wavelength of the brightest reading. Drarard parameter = 6681.75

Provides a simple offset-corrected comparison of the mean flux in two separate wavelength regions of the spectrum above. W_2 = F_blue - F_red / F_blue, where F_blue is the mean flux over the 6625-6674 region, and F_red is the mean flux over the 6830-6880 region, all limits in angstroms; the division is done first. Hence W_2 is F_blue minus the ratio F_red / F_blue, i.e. 151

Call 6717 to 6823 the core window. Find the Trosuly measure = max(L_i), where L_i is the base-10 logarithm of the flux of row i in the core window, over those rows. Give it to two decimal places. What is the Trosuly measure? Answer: 2.19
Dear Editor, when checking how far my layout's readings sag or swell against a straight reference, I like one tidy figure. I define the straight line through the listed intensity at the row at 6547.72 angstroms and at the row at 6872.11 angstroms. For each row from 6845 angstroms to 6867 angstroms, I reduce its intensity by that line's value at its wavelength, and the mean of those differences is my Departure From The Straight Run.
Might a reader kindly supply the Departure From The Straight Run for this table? 2.8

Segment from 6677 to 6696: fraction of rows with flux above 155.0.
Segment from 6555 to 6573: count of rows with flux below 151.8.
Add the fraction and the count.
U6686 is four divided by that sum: 8.00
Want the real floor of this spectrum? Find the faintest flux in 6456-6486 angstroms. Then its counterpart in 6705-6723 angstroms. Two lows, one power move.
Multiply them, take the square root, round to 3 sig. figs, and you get 136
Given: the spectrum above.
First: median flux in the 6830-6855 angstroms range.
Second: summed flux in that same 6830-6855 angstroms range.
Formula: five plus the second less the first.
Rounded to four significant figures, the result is 1068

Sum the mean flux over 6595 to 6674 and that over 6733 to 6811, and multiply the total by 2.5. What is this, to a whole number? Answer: 737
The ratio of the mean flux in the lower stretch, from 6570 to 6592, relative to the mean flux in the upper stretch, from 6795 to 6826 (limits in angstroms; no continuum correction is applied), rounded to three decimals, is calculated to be 1.127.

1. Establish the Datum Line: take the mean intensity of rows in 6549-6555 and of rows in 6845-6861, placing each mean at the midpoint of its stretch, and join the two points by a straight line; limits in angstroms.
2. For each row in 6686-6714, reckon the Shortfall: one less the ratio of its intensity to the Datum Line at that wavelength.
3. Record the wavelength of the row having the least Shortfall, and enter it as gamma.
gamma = 6690.99 angstroms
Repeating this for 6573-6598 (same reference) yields 6577.95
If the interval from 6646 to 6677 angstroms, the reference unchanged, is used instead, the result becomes 6651.05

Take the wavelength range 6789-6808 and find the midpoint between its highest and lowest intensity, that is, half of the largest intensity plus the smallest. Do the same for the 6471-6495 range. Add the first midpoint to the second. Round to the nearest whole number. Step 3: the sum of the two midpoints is 289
